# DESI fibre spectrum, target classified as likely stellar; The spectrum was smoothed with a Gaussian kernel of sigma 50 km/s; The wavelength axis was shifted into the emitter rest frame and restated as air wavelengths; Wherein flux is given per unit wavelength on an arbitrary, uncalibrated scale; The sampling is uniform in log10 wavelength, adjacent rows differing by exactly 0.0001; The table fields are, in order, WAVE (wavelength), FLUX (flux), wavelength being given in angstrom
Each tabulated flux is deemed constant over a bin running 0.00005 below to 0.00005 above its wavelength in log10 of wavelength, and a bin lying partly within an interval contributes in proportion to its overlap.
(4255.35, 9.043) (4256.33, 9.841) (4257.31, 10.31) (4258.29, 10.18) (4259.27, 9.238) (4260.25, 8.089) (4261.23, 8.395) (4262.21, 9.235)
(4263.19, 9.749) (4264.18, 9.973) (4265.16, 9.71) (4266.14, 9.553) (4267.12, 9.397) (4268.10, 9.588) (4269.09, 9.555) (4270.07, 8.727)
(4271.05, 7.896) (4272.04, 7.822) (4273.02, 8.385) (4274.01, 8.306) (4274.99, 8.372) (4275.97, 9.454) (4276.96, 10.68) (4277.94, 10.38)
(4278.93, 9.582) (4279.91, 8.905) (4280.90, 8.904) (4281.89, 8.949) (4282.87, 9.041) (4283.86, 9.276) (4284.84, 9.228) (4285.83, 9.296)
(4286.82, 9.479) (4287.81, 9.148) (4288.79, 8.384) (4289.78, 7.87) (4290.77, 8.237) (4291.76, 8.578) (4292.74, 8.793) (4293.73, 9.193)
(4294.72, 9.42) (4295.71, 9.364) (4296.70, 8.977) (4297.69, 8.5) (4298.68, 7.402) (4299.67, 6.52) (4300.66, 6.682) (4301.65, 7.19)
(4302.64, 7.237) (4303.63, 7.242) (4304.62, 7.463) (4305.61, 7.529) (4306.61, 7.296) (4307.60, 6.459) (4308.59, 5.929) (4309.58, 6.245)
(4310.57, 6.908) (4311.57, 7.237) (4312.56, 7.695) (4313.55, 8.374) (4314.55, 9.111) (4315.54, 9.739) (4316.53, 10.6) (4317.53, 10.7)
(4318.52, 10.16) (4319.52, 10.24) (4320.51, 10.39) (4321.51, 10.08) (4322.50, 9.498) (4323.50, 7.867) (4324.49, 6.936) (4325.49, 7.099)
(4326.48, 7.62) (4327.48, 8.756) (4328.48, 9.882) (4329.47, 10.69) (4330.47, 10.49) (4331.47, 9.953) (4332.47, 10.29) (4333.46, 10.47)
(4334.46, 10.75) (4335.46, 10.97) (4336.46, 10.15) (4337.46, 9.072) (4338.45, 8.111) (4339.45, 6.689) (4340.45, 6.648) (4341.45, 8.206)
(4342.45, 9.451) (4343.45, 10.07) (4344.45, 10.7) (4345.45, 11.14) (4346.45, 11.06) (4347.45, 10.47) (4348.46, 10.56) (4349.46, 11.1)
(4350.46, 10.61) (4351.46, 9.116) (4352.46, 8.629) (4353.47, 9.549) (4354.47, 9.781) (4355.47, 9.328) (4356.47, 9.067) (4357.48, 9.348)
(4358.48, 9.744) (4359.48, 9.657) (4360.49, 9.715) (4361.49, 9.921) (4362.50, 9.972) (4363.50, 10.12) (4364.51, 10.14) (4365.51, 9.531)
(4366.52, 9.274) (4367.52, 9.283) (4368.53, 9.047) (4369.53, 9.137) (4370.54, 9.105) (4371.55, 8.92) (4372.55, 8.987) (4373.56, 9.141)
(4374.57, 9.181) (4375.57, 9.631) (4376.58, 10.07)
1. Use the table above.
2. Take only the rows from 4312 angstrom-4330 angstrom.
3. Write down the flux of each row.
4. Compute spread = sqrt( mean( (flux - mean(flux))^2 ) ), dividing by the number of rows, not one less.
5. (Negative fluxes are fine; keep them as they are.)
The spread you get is 1.3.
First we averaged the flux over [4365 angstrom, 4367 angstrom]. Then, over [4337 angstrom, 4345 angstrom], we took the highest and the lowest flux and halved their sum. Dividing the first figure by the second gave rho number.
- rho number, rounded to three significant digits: 1.08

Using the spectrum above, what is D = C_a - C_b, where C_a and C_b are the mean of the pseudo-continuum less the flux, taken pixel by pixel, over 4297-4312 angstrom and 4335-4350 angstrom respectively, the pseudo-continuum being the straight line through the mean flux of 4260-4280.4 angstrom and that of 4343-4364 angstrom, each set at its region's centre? 2.2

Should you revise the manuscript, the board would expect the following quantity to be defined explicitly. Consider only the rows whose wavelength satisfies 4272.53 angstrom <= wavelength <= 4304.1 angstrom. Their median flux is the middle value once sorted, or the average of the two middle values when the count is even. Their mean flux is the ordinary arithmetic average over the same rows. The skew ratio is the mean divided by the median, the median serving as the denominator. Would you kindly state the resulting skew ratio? 0.97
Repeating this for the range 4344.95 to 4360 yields 1.02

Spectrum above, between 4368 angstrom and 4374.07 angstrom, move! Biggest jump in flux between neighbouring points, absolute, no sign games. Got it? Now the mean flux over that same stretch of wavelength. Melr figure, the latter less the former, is 8.87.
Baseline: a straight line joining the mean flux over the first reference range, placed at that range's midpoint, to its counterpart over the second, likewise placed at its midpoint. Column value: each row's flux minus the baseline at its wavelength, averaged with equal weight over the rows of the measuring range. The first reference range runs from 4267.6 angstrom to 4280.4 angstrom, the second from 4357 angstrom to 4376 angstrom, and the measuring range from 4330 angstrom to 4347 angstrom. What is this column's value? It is 0.32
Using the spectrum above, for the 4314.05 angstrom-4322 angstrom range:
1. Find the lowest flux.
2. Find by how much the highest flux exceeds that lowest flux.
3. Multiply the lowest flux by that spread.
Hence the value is 14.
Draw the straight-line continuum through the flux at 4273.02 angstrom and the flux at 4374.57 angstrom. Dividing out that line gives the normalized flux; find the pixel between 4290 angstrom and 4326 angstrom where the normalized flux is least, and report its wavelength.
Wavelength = 4308.59 angstrom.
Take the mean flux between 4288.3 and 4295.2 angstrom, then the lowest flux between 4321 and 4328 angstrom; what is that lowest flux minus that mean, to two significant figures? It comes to -1.7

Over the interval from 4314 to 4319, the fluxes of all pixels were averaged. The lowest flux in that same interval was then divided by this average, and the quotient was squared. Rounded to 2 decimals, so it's 0.82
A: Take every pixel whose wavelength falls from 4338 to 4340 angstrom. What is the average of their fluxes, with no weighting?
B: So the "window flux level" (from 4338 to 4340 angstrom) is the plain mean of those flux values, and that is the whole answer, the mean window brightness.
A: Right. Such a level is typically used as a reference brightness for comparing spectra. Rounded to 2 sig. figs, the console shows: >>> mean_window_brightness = 7.4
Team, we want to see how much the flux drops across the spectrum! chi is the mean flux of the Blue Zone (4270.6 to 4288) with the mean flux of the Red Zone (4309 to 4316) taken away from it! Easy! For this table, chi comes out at 1.2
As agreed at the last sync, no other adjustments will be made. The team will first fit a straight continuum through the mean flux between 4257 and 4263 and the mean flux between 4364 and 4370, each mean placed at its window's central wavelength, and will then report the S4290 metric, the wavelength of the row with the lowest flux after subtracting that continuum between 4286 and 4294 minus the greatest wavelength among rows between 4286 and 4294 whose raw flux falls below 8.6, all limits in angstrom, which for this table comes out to -2.0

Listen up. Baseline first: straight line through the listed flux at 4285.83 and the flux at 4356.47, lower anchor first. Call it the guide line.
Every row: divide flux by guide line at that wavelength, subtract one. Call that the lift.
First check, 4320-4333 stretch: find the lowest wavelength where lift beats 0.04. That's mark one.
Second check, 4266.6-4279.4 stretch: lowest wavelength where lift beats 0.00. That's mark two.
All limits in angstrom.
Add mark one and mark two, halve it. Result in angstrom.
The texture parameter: 4293.8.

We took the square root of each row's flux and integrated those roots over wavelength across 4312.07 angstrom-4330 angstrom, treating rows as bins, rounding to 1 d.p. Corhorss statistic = 54.2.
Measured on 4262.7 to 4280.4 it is 53.7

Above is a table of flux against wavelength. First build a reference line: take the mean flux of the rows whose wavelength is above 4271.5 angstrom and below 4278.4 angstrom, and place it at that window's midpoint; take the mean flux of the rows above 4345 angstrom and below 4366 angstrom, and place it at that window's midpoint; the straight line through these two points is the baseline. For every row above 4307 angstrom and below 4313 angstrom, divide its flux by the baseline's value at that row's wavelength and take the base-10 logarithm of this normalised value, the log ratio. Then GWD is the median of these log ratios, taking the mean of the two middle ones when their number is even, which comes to -0.15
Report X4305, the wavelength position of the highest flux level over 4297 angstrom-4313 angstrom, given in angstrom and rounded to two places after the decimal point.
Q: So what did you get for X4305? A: 4297.69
